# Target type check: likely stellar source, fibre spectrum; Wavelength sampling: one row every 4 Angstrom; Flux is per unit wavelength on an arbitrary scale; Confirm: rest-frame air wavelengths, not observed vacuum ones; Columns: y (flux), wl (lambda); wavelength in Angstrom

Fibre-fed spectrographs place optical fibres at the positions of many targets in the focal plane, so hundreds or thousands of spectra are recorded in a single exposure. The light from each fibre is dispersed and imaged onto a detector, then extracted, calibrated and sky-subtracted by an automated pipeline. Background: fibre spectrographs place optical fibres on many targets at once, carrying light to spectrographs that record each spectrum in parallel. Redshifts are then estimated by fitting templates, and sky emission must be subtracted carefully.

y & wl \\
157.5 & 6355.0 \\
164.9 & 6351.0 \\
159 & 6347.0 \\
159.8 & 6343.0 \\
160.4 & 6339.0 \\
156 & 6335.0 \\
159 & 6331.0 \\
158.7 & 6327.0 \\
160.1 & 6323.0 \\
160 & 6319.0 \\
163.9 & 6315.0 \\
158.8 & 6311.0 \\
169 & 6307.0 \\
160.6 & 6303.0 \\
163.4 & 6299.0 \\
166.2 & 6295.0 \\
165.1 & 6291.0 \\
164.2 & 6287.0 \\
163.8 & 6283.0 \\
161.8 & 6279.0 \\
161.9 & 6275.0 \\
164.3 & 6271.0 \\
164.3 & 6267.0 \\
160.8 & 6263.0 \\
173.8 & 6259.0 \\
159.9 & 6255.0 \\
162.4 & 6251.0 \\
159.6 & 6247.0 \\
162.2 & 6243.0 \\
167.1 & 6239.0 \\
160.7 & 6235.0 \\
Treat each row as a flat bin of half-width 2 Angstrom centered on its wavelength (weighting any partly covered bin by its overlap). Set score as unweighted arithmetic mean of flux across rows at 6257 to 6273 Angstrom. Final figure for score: 166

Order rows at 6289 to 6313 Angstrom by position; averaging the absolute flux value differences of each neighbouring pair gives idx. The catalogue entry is 5.1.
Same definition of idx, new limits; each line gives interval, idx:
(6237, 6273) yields 5.4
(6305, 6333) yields 3.5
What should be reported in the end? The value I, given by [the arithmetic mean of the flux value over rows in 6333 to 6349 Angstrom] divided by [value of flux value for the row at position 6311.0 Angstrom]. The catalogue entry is 1.00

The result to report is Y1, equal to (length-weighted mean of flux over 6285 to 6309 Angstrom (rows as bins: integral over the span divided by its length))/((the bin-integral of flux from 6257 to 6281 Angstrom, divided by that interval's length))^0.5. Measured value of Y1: 12.8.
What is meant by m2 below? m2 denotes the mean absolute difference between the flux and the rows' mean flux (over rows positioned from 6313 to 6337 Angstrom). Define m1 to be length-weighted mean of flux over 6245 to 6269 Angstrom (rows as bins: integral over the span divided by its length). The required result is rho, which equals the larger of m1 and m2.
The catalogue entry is 163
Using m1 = 163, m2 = 1.7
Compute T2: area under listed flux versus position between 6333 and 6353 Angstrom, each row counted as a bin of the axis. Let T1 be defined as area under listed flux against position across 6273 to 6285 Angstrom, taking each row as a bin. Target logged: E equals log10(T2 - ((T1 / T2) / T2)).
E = 3.51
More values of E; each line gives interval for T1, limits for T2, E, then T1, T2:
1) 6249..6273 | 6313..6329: 3.41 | 3942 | 2571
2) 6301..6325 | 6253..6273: 3.52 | 3890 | 3292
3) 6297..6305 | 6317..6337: 3.50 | 1296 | 3175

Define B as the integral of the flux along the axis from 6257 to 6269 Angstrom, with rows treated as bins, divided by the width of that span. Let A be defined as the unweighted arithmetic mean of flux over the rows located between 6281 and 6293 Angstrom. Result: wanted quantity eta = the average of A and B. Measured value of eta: 165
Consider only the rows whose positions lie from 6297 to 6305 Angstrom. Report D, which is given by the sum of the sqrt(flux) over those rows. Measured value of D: 25.5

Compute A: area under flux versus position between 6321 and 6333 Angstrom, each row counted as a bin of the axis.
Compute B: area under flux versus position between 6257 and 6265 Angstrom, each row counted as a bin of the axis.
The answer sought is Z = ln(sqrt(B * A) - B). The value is 5.6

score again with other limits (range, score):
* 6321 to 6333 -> 159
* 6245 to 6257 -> 161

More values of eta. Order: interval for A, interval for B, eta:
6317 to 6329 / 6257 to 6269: 163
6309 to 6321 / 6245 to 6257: 161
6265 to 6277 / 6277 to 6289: 163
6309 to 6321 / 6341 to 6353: 161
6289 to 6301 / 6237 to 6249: 164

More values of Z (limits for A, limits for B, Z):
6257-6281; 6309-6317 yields 6.9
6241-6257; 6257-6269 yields 5.6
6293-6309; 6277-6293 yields 2.2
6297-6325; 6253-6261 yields 7.0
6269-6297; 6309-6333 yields 5.9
